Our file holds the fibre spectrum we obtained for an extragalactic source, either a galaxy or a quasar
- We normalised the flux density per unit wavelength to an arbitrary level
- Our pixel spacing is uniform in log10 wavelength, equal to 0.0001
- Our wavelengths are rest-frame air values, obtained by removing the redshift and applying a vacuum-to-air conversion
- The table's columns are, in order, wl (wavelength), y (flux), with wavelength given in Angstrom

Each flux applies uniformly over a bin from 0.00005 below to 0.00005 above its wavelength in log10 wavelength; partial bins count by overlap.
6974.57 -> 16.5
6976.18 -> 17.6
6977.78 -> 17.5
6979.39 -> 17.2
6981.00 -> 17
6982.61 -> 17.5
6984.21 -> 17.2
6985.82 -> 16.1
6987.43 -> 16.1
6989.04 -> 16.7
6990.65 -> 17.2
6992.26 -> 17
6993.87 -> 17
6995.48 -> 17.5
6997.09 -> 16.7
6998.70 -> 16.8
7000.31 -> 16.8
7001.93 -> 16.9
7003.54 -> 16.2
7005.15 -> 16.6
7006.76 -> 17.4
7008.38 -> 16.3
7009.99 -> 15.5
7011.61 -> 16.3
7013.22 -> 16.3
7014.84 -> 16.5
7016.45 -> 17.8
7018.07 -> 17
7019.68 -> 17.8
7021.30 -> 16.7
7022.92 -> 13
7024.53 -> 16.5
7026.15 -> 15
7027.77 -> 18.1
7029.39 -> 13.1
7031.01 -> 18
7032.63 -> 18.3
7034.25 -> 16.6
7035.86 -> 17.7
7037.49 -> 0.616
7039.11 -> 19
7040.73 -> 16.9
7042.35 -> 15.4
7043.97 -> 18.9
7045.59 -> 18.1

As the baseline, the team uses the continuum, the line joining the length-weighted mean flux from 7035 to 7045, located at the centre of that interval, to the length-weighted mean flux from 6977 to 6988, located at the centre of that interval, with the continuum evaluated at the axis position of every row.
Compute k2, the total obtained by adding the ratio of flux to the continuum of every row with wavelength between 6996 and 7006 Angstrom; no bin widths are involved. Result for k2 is 6.15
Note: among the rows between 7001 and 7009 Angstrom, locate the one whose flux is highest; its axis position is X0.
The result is 7006.76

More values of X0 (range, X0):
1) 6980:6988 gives 6982.61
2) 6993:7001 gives 6995.48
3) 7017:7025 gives 7019.68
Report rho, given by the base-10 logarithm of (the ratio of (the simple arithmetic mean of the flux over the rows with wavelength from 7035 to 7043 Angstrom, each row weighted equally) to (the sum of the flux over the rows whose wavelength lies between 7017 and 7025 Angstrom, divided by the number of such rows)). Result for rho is -0.066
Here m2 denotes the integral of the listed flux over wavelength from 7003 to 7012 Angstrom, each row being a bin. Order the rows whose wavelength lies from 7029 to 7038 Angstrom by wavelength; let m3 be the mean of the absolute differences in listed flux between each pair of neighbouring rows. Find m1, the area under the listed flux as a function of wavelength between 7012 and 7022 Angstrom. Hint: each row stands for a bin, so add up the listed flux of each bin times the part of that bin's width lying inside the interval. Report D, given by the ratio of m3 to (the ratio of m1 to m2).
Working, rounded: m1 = 170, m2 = 147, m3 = 5.0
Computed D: 4.4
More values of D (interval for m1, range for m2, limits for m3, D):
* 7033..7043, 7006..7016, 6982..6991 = 0.6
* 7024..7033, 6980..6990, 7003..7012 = 0.9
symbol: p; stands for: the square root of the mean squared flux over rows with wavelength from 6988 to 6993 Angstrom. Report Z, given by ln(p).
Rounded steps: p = 17.0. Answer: 2.83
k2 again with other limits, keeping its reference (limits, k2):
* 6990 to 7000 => 6.19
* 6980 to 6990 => 5.97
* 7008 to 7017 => 6.23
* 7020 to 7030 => 6.01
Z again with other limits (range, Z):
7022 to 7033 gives 2.78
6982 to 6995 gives 2.82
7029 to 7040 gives 2.77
